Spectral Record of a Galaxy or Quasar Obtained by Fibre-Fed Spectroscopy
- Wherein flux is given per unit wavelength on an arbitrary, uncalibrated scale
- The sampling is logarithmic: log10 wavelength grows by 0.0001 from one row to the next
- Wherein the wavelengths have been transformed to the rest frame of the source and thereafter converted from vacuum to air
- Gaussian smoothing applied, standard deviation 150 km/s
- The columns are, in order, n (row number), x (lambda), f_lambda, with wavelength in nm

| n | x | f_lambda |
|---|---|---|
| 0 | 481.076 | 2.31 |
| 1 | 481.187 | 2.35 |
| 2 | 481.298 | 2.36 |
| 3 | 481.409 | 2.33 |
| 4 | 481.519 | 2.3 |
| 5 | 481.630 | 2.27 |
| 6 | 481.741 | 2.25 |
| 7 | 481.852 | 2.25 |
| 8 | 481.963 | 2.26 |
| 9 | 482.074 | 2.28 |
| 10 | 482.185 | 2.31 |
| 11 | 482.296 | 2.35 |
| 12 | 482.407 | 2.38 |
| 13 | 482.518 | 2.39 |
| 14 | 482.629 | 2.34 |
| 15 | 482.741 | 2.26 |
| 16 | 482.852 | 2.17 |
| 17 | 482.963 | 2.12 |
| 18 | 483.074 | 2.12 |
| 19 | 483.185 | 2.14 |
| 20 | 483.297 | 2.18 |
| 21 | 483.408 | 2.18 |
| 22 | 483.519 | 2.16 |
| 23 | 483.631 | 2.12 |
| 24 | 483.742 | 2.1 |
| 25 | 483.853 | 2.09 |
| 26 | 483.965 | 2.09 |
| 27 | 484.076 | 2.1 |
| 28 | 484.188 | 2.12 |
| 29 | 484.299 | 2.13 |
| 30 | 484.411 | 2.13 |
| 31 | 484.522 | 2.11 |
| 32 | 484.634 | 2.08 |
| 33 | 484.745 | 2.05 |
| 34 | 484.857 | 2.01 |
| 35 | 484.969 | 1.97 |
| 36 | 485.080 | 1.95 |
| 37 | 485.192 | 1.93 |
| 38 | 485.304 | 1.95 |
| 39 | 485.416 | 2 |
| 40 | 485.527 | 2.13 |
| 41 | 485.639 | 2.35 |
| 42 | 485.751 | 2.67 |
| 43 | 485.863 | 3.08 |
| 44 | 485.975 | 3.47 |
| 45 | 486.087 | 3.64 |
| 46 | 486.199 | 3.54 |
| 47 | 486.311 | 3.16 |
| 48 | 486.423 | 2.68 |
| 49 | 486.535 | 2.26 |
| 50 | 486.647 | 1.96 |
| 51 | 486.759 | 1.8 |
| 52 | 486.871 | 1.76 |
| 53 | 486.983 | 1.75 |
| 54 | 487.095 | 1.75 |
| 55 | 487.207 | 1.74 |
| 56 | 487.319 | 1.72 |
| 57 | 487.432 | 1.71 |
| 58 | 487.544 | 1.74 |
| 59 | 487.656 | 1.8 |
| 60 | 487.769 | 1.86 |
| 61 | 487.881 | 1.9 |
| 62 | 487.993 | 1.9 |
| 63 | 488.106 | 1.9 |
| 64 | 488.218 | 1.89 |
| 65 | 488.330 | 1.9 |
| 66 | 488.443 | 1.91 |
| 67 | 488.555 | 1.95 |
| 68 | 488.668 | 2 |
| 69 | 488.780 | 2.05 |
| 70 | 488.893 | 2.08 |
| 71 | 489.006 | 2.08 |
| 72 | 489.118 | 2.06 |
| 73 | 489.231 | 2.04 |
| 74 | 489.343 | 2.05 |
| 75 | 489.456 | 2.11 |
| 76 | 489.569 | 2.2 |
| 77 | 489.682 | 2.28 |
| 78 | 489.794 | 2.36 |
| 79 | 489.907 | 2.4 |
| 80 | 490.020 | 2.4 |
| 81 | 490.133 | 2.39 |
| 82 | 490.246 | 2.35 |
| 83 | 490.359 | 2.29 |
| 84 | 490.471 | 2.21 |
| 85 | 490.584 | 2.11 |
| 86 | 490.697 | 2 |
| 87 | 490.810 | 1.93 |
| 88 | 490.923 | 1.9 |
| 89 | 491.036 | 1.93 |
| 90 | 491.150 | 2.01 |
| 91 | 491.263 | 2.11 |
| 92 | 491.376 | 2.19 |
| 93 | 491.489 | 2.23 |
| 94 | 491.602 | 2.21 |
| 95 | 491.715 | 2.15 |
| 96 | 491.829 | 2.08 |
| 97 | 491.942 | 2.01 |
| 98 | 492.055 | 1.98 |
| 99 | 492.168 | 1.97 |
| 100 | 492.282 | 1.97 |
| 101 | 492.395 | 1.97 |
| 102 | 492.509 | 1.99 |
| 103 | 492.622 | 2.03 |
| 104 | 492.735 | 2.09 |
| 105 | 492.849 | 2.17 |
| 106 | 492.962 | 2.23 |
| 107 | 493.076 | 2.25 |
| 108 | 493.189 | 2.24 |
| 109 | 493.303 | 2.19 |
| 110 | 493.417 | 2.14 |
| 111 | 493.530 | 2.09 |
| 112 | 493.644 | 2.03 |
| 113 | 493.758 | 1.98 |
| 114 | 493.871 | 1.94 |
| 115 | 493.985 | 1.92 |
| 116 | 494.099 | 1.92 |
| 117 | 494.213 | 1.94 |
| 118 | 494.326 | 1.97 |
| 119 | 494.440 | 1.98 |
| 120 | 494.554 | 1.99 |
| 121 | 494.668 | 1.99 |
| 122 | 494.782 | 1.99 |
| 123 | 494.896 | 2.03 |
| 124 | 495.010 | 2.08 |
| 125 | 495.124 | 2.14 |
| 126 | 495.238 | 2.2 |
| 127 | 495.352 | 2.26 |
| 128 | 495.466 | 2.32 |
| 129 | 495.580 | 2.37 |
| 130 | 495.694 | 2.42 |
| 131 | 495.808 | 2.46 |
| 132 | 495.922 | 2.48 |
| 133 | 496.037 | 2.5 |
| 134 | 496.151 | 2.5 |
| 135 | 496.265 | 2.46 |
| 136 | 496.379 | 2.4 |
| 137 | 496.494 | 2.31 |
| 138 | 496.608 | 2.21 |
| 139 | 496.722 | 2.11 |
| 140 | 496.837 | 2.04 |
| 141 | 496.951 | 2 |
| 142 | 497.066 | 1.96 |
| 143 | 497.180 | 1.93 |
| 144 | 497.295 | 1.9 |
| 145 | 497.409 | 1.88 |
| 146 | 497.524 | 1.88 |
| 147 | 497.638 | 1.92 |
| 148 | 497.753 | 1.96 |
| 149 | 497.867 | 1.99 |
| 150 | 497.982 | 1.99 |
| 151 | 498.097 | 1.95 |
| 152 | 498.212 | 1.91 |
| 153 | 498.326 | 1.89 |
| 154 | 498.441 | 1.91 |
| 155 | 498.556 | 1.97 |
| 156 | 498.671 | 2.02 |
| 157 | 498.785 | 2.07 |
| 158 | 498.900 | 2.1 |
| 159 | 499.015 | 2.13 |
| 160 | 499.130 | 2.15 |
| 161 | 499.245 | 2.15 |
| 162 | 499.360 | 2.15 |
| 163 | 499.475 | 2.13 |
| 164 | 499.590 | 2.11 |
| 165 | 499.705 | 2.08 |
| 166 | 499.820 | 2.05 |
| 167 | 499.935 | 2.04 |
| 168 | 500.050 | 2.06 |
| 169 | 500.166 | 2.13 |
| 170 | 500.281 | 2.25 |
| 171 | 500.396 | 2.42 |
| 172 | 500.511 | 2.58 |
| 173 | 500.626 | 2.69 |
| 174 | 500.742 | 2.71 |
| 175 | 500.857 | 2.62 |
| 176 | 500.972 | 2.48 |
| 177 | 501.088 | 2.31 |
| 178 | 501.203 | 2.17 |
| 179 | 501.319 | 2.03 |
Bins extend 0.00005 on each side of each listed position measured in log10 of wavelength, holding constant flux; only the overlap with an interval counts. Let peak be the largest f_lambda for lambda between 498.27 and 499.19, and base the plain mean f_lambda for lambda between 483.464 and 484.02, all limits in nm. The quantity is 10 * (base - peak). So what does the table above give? 0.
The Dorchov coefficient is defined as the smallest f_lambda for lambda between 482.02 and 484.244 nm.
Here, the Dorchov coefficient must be 2.09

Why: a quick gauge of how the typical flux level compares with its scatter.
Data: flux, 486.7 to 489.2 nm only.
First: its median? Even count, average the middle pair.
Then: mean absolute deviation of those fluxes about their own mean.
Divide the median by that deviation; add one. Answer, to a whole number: 20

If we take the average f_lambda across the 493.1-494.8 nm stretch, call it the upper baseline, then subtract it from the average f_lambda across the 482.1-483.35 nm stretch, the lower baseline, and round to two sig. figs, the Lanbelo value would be 0.23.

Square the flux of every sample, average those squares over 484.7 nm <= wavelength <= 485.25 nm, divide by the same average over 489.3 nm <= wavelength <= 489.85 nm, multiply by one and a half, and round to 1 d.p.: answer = 1.2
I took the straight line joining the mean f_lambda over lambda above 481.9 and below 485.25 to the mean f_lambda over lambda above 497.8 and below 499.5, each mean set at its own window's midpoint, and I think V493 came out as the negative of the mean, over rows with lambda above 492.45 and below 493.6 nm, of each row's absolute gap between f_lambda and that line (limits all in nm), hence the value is -0.092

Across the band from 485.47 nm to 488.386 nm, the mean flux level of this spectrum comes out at 2.23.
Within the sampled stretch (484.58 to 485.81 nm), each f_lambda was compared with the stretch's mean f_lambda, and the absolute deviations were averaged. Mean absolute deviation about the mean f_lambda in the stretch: 0.155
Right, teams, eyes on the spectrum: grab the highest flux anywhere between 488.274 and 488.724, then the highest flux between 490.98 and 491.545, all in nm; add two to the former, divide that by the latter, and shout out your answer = 1.79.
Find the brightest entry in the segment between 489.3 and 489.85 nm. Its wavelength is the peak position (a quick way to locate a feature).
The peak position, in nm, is 489.794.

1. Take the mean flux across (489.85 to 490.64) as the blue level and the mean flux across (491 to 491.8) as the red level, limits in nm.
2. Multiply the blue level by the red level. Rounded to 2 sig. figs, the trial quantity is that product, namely 4.9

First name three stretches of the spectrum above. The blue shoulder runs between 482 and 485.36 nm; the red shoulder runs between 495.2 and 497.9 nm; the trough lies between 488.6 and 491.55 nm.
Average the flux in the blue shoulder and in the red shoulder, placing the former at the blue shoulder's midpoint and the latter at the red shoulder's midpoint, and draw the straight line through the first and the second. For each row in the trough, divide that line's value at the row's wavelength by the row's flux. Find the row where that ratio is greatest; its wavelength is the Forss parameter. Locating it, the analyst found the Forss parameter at 490.923 nm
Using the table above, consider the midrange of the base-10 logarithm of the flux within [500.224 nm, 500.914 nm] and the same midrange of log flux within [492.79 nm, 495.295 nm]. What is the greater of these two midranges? 0.39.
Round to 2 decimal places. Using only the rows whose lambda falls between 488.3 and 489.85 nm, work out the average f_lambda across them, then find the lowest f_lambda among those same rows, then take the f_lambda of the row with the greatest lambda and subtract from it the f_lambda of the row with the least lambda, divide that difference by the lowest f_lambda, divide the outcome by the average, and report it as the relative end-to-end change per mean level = 0.12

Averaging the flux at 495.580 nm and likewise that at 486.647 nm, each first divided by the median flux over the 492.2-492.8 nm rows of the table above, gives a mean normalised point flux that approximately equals 1.09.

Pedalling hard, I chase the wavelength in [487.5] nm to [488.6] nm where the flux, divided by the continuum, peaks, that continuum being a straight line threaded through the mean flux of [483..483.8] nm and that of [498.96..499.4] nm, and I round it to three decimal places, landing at 488.555 nm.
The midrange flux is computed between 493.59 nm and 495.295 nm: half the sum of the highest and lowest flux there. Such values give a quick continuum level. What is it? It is 2.06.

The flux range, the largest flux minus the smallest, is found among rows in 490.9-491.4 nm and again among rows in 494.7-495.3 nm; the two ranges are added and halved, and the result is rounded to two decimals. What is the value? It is 0.25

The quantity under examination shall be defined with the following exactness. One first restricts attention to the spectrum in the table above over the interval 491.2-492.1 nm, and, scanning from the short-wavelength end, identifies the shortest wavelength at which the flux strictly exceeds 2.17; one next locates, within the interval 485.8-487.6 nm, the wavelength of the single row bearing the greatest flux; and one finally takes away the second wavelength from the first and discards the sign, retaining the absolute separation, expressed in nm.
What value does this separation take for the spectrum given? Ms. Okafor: 5.29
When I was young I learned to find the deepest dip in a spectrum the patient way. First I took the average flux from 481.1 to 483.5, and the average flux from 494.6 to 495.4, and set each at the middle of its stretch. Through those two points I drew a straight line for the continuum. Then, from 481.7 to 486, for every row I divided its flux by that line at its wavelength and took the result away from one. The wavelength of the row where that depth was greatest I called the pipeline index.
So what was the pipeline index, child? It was 485.192 nm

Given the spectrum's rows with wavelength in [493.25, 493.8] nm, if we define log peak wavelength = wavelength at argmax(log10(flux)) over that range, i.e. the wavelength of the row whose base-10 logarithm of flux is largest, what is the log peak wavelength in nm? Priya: 493.303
